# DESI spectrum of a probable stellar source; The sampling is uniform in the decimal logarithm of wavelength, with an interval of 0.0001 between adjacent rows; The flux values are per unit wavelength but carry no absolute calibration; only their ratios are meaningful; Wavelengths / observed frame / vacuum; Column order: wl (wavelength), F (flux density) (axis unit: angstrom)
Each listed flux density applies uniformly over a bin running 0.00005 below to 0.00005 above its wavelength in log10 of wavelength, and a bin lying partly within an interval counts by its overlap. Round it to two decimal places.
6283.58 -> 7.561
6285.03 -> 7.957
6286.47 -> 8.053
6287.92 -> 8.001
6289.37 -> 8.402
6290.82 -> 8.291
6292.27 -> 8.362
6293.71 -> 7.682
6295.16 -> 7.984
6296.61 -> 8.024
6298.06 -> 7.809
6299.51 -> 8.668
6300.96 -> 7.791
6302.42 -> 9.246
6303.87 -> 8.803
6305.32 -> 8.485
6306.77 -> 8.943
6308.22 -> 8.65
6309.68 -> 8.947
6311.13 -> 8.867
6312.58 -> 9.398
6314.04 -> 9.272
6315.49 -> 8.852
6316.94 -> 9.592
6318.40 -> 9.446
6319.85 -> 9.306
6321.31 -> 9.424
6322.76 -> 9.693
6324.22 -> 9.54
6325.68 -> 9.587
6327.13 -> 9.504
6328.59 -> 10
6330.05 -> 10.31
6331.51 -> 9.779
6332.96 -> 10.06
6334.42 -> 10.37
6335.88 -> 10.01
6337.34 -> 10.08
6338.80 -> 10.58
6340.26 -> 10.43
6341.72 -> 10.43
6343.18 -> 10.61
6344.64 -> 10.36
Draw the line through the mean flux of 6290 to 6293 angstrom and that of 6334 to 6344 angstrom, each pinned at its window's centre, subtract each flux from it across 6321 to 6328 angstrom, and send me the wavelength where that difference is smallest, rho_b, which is 6322.76 angstrom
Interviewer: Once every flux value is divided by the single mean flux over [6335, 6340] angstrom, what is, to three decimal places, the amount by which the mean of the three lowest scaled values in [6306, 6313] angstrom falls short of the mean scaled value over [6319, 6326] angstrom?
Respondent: 0.067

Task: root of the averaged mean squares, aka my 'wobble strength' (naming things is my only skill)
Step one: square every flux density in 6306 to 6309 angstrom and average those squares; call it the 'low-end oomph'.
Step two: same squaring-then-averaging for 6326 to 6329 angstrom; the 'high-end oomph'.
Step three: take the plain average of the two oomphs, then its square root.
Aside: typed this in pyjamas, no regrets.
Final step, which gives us 9.3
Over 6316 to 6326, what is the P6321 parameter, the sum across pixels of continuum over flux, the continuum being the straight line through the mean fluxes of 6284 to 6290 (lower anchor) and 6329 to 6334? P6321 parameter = 7.07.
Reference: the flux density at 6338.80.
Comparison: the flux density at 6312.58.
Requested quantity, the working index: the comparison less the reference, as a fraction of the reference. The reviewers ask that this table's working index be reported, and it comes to -0.11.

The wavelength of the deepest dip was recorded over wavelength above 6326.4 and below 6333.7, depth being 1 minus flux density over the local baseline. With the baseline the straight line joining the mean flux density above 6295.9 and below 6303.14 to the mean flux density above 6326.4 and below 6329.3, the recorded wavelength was 6327.13 angstrom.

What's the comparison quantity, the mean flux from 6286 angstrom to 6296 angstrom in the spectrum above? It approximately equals 8.1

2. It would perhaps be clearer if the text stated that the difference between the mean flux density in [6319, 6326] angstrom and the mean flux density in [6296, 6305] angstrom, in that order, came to 1.1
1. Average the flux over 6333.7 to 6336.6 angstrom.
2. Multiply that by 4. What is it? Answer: 41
